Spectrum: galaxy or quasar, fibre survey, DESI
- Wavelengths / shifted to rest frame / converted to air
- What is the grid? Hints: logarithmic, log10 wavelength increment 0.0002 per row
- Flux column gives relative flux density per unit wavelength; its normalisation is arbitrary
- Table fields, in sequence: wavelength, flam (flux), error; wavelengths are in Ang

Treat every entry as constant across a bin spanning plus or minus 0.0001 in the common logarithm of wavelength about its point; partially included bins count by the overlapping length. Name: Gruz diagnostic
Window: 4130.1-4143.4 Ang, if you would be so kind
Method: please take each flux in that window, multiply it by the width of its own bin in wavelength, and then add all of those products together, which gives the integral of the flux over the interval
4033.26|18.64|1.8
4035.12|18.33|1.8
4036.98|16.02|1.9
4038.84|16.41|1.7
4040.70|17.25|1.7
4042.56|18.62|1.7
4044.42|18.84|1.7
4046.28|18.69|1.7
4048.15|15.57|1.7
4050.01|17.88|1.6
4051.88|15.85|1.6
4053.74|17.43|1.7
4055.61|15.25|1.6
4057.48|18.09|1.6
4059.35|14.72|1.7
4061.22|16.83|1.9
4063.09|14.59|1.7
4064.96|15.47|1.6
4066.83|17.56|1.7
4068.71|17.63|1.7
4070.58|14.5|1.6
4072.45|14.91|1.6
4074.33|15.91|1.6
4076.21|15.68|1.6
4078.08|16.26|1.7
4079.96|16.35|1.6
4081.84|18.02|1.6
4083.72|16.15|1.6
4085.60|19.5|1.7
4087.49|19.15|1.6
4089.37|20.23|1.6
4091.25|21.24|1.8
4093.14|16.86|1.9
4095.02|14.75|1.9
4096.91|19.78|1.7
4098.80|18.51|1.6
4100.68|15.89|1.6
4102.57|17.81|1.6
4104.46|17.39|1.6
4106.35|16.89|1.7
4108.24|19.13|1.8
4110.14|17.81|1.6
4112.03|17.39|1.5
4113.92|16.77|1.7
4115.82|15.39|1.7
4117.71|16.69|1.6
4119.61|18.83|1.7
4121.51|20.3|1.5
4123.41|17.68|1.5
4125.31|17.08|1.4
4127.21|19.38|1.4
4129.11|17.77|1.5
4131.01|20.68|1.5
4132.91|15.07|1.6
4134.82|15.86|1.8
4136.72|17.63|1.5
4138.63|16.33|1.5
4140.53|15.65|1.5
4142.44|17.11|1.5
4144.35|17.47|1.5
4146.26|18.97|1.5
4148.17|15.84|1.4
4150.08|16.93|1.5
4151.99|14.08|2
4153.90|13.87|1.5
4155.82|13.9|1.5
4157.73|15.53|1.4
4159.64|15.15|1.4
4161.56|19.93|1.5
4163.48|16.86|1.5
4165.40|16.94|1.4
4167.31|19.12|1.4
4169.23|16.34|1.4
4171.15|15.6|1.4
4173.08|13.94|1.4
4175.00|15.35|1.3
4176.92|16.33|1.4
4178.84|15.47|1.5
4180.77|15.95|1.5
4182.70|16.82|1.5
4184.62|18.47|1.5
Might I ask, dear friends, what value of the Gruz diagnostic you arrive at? 225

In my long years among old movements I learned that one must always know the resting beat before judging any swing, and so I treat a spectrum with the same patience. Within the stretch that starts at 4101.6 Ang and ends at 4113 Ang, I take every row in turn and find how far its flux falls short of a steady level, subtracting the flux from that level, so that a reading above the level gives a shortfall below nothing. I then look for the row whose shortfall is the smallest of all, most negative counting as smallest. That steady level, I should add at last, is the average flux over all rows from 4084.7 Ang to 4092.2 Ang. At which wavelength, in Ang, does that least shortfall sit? 4108.24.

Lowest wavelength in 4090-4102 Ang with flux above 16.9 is 4091.25 Ang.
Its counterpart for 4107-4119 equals 4108.24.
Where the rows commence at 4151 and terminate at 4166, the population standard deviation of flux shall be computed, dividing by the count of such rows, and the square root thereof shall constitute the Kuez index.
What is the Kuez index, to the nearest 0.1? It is 1.4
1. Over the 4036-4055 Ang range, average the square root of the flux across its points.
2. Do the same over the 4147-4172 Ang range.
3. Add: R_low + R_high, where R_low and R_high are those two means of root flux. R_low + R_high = 8.17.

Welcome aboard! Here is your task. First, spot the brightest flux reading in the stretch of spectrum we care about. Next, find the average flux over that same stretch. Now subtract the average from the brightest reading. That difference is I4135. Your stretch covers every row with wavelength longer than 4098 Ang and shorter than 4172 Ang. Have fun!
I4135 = 3.6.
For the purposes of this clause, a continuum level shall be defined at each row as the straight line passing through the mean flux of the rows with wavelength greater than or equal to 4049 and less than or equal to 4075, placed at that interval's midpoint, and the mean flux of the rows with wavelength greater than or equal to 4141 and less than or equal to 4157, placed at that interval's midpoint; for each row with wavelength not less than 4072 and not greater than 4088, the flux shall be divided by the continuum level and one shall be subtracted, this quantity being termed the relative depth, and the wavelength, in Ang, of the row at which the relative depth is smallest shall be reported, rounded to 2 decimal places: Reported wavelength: 4072.45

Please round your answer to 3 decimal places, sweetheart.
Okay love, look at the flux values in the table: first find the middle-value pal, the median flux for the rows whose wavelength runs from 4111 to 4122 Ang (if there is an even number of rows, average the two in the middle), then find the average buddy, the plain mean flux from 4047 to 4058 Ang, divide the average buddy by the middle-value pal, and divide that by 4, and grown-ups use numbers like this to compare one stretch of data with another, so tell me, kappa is 0.244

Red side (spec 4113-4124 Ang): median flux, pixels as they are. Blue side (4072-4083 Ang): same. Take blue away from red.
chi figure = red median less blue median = 1.1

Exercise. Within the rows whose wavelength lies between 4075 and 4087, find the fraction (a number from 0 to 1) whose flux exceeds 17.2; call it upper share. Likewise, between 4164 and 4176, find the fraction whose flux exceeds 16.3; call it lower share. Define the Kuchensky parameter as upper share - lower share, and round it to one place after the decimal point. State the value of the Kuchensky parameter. -0.2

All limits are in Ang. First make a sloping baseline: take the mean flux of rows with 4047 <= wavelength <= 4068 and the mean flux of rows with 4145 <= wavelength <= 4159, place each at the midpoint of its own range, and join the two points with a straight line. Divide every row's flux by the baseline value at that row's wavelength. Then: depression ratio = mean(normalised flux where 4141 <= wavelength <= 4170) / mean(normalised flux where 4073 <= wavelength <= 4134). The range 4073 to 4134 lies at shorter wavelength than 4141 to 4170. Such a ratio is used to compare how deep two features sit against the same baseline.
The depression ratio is 0.96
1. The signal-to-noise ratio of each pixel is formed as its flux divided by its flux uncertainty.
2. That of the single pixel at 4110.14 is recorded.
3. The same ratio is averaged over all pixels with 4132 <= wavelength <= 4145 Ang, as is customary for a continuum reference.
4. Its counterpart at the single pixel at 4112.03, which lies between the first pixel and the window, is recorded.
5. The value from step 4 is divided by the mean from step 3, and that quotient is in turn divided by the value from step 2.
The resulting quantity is 0.098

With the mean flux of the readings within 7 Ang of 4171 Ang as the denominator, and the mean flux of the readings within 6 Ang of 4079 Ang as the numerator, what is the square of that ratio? 1.02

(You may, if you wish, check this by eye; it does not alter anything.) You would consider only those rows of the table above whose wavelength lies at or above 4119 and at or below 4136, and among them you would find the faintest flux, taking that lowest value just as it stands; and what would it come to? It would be 15.07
